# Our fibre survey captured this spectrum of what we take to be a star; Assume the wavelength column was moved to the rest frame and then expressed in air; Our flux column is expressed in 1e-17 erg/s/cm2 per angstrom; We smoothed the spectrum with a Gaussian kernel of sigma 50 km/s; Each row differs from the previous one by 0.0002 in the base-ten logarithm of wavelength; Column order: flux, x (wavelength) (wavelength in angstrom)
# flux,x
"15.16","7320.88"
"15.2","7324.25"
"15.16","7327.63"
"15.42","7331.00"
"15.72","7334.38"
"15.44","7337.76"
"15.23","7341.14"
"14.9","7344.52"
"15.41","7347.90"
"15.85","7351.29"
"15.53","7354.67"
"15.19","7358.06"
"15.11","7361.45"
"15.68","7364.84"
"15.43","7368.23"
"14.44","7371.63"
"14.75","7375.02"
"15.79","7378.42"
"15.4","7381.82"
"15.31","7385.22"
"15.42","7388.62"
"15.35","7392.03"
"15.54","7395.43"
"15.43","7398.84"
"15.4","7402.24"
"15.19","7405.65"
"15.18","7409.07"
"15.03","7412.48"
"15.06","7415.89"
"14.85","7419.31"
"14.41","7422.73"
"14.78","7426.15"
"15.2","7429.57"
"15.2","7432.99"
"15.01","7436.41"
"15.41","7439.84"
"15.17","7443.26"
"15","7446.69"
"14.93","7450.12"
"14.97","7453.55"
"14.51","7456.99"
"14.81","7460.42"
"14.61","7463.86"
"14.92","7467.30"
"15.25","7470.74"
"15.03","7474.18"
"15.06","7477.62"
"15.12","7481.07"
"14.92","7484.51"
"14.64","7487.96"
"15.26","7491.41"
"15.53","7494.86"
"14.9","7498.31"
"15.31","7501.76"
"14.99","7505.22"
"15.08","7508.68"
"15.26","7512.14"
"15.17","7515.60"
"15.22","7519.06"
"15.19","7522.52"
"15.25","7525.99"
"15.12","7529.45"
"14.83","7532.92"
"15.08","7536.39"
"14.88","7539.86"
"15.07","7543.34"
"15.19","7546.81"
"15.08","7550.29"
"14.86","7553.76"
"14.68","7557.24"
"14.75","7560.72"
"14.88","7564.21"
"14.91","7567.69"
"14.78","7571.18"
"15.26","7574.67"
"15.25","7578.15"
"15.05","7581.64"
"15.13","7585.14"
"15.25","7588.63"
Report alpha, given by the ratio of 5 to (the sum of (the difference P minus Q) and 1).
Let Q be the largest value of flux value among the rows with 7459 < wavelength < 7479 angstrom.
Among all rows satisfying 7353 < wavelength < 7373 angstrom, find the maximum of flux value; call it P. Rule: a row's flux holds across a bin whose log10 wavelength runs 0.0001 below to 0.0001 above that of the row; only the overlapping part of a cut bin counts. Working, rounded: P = 15.68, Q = 15.25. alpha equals 3.5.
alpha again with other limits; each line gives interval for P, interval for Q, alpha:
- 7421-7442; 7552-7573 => 3.3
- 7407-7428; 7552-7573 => 3.9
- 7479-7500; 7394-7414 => 5.1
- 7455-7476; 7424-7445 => 6.0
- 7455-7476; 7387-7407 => 7.0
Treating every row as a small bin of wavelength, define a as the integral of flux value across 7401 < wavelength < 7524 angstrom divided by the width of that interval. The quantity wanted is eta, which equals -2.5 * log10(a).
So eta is -2.94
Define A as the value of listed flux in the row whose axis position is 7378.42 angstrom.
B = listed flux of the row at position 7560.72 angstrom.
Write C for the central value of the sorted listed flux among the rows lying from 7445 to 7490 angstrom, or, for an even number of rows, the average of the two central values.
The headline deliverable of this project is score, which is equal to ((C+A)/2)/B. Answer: 1.04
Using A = 15.79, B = 14.75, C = 14.9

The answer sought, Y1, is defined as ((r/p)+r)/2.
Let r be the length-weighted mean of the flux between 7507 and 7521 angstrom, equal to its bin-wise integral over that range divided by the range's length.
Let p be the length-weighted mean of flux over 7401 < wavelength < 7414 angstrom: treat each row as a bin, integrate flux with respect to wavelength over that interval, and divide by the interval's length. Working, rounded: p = 15.2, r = 15.2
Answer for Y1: 8.1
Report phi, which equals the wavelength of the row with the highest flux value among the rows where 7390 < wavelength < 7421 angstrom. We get 7395.43 angstrom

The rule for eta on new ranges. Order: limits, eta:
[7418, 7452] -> -2.94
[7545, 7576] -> -2.93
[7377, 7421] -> -2.96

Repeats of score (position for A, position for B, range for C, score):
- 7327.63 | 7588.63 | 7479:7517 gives 0.99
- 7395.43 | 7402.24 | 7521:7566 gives 0.99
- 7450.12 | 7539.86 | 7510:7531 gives 1.01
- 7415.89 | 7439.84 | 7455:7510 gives 0.98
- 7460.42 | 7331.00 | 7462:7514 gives 0.97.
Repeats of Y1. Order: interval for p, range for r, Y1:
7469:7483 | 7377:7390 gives 8.2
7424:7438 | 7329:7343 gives 8.2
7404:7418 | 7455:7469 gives 7.8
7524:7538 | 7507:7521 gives 8.1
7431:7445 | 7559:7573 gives 7.9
